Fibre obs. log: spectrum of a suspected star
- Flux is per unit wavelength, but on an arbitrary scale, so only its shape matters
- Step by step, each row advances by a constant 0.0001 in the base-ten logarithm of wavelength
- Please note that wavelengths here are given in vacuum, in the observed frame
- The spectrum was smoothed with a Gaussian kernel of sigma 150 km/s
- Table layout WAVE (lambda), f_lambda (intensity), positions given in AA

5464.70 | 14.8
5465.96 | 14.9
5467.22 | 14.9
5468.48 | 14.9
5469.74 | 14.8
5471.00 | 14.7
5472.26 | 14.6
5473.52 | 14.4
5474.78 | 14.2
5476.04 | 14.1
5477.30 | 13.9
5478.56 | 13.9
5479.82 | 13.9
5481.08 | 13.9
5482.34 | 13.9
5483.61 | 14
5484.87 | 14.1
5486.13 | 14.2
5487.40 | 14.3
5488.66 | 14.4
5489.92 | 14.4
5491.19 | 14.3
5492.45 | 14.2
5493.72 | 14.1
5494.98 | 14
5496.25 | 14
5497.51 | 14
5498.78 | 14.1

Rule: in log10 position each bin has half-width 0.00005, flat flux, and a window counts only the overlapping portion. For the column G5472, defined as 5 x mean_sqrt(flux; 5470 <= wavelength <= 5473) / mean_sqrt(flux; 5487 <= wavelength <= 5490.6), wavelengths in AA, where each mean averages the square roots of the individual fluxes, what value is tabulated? 5.05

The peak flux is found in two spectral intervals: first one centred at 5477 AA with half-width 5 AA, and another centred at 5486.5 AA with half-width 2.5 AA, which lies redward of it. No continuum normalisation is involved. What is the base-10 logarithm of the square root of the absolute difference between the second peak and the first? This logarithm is -0.349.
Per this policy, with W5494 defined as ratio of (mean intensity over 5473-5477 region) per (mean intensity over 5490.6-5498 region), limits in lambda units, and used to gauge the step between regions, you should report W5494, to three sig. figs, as 1.01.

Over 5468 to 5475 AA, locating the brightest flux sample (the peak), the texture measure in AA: 5468.48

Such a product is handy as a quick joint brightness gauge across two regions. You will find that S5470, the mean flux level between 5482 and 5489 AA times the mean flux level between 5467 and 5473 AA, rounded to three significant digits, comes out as 209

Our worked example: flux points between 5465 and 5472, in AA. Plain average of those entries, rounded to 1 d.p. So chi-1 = 14.8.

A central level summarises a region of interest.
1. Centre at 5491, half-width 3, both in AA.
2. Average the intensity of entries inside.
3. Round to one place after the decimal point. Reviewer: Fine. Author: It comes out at 14.3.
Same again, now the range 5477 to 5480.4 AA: 13.9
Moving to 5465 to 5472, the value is 14.8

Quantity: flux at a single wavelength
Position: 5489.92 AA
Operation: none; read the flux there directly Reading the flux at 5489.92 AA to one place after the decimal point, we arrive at 14.4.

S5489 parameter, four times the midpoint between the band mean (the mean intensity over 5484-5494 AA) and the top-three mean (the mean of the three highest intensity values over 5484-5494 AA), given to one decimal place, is 57.2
